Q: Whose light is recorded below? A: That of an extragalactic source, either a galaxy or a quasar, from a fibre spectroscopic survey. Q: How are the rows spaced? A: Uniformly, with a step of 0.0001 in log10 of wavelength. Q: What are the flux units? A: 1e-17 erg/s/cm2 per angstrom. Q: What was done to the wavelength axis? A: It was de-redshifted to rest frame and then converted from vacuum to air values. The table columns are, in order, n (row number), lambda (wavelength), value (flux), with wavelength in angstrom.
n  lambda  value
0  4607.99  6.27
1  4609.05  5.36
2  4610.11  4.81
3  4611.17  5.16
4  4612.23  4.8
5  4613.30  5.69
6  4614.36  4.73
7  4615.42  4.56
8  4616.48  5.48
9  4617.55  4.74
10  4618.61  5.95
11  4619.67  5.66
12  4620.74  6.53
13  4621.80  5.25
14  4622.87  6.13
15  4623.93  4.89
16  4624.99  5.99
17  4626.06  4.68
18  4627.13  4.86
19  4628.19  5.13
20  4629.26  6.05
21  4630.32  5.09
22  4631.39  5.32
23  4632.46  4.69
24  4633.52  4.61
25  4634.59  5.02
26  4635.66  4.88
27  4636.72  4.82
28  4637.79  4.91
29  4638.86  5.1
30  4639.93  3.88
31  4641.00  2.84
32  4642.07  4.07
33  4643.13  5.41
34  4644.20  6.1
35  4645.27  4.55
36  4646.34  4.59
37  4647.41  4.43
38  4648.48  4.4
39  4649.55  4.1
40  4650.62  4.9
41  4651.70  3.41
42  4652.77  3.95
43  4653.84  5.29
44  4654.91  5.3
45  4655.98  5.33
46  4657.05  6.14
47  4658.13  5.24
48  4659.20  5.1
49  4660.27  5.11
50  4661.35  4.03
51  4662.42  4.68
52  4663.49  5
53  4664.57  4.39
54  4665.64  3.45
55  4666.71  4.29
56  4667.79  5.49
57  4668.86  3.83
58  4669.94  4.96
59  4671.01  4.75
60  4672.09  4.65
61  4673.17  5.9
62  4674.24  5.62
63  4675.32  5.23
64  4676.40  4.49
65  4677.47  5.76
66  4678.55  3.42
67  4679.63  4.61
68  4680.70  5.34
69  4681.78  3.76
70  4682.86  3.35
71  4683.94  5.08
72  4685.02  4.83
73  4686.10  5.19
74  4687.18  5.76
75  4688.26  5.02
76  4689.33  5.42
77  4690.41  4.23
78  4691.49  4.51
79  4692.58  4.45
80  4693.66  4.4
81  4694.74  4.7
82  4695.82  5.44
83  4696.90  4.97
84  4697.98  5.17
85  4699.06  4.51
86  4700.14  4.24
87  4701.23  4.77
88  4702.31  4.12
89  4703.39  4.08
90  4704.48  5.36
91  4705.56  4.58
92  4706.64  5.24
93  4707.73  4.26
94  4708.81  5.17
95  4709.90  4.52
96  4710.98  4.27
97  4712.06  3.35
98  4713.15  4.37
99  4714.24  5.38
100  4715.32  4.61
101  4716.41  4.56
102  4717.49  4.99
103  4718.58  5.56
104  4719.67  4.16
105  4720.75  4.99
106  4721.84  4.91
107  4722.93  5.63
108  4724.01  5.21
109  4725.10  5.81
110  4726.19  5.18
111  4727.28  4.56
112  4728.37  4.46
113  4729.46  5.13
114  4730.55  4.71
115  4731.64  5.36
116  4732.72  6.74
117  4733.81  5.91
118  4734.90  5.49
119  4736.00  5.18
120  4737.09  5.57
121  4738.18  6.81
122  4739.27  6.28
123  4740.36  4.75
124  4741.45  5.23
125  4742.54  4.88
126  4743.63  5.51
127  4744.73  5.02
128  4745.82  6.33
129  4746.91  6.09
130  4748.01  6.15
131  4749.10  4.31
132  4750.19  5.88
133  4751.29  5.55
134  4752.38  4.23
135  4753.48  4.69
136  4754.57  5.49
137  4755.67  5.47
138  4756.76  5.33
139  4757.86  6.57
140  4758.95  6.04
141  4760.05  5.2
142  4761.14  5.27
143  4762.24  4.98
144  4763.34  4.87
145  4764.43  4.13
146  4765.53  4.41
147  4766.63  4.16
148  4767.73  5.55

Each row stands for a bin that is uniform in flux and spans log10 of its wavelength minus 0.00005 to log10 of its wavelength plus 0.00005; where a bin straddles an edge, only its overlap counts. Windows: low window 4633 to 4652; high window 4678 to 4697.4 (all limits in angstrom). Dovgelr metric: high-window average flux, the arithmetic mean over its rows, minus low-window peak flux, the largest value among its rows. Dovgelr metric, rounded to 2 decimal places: -1.41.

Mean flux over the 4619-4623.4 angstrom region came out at 5.89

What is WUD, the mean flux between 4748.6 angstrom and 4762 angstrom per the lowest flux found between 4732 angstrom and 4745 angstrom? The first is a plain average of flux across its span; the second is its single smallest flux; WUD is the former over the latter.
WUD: 1.12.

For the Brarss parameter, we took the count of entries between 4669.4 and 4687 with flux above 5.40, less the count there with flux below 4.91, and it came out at -5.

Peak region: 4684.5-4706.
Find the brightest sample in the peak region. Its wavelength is 4687.18 angstrom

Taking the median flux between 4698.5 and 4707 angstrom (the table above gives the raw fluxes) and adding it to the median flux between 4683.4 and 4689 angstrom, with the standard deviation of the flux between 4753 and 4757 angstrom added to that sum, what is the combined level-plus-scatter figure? 10.0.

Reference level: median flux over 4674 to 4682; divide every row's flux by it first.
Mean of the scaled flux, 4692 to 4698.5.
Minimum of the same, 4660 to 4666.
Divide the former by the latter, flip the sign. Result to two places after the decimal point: -1.41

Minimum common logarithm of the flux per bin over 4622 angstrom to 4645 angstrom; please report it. 0.45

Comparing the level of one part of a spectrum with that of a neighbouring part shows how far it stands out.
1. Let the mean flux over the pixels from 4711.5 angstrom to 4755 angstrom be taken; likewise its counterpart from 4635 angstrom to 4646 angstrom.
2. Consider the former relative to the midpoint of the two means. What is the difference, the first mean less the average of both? 0.28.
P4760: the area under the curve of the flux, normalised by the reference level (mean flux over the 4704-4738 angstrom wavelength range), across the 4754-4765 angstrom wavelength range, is 11.7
